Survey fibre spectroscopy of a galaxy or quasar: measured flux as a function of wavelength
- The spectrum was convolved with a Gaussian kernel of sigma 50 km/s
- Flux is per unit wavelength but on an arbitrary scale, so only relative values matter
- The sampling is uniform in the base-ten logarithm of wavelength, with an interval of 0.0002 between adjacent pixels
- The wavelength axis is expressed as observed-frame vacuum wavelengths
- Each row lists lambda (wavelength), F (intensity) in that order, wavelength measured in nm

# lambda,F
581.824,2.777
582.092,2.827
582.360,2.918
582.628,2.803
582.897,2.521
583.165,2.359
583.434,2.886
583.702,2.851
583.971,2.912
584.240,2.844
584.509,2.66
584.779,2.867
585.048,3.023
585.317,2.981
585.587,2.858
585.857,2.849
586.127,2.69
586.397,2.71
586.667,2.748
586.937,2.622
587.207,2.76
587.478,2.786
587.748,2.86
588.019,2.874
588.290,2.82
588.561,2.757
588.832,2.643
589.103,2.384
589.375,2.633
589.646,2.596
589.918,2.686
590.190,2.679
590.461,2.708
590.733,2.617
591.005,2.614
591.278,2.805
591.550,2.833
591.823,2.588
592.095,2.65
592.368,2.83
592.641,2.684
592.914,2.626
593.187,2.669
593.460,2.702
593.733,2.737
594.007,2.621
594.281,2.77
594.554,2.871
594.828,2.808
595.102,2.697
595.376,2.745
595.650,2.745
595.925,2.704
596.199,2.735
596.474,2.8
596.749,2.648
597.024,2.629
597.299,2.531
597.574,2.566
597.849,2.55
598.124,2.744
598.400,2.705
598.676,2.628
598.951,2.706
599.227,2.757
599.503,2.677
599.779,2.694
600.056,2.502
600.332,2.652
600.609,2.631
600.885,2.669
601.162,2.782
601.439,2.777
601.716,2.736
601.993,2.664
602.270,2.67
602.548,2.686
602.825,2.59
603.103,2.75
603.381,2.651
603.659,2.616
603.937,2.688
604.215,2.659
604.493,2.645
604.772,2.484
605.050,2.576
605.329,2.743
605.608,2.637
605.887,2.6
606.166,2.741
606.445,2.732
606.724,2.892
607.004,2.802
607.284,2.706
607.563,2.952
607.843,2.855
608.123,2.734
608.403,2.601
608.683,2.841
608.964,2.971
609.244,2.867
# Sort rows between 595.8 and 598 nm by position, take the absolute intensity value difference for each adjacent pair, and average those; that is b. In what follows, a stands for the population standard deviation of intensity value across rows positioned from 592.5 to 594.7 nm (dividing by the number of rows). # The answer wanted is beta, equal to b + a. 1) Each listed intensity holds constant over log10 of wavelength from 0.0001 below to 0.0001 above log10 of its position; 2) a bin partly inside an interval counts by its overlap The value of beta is 0.137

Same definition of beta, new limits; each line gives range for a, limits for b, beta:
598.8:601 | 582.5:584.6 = 0.258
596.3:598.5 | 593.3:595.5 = 0.180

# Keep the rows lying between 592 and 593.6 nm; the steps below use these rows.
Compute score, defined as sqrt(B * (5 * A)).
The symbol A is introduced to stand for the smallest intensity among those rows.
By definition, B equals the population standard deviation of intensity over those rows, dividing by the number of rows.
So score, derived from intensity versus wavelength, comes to 0.93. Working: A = 2.626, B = 0.066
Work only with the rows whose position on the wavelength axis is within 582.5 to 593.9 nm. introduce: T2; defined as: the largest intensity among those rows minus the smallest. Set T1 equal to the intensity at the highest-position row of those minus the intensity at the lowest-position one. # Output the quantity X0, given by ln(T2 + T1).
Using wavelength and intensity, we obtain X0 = -0.5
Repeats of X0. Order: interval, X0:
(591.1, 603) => -1.9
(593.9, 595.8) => -1.0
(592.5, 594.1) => -2.9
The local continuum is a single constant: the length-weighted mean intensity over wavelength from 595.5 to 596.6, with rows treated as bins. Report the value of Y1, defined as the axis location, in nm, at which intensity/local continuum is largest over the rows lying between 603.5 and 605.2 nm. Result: 603.937 nm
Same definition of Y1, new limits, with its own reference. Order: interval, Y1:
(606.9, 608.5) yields 607.563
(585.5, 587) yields 585.587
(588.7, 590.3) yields 589.918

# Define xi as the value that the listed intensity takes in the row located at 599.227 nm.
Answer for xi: 2.757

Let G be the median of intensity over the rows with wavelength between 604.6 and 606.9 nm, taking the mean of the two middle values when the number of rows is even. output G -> 2.68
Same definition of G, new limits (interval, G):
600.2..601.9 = 2.70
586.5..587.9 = 2.76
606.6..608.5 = 2.80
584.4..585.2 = 2.87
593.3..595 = 2.75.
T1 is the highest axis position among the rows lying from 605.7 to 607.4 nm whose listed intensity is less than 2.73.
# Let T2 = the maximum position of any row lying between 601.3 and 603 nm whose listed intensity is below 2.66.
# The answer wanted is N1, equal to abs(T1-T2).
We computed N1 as 4.46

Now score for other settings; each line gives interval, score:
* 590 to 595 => 1.05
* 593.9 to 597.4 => 1.05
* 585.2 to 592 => 1.21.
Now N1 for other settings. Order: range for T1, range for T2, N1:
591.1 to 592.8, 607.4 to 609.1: 15.76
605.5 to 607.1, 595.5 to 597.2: 8.86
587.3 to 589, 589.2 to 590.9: 1.90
